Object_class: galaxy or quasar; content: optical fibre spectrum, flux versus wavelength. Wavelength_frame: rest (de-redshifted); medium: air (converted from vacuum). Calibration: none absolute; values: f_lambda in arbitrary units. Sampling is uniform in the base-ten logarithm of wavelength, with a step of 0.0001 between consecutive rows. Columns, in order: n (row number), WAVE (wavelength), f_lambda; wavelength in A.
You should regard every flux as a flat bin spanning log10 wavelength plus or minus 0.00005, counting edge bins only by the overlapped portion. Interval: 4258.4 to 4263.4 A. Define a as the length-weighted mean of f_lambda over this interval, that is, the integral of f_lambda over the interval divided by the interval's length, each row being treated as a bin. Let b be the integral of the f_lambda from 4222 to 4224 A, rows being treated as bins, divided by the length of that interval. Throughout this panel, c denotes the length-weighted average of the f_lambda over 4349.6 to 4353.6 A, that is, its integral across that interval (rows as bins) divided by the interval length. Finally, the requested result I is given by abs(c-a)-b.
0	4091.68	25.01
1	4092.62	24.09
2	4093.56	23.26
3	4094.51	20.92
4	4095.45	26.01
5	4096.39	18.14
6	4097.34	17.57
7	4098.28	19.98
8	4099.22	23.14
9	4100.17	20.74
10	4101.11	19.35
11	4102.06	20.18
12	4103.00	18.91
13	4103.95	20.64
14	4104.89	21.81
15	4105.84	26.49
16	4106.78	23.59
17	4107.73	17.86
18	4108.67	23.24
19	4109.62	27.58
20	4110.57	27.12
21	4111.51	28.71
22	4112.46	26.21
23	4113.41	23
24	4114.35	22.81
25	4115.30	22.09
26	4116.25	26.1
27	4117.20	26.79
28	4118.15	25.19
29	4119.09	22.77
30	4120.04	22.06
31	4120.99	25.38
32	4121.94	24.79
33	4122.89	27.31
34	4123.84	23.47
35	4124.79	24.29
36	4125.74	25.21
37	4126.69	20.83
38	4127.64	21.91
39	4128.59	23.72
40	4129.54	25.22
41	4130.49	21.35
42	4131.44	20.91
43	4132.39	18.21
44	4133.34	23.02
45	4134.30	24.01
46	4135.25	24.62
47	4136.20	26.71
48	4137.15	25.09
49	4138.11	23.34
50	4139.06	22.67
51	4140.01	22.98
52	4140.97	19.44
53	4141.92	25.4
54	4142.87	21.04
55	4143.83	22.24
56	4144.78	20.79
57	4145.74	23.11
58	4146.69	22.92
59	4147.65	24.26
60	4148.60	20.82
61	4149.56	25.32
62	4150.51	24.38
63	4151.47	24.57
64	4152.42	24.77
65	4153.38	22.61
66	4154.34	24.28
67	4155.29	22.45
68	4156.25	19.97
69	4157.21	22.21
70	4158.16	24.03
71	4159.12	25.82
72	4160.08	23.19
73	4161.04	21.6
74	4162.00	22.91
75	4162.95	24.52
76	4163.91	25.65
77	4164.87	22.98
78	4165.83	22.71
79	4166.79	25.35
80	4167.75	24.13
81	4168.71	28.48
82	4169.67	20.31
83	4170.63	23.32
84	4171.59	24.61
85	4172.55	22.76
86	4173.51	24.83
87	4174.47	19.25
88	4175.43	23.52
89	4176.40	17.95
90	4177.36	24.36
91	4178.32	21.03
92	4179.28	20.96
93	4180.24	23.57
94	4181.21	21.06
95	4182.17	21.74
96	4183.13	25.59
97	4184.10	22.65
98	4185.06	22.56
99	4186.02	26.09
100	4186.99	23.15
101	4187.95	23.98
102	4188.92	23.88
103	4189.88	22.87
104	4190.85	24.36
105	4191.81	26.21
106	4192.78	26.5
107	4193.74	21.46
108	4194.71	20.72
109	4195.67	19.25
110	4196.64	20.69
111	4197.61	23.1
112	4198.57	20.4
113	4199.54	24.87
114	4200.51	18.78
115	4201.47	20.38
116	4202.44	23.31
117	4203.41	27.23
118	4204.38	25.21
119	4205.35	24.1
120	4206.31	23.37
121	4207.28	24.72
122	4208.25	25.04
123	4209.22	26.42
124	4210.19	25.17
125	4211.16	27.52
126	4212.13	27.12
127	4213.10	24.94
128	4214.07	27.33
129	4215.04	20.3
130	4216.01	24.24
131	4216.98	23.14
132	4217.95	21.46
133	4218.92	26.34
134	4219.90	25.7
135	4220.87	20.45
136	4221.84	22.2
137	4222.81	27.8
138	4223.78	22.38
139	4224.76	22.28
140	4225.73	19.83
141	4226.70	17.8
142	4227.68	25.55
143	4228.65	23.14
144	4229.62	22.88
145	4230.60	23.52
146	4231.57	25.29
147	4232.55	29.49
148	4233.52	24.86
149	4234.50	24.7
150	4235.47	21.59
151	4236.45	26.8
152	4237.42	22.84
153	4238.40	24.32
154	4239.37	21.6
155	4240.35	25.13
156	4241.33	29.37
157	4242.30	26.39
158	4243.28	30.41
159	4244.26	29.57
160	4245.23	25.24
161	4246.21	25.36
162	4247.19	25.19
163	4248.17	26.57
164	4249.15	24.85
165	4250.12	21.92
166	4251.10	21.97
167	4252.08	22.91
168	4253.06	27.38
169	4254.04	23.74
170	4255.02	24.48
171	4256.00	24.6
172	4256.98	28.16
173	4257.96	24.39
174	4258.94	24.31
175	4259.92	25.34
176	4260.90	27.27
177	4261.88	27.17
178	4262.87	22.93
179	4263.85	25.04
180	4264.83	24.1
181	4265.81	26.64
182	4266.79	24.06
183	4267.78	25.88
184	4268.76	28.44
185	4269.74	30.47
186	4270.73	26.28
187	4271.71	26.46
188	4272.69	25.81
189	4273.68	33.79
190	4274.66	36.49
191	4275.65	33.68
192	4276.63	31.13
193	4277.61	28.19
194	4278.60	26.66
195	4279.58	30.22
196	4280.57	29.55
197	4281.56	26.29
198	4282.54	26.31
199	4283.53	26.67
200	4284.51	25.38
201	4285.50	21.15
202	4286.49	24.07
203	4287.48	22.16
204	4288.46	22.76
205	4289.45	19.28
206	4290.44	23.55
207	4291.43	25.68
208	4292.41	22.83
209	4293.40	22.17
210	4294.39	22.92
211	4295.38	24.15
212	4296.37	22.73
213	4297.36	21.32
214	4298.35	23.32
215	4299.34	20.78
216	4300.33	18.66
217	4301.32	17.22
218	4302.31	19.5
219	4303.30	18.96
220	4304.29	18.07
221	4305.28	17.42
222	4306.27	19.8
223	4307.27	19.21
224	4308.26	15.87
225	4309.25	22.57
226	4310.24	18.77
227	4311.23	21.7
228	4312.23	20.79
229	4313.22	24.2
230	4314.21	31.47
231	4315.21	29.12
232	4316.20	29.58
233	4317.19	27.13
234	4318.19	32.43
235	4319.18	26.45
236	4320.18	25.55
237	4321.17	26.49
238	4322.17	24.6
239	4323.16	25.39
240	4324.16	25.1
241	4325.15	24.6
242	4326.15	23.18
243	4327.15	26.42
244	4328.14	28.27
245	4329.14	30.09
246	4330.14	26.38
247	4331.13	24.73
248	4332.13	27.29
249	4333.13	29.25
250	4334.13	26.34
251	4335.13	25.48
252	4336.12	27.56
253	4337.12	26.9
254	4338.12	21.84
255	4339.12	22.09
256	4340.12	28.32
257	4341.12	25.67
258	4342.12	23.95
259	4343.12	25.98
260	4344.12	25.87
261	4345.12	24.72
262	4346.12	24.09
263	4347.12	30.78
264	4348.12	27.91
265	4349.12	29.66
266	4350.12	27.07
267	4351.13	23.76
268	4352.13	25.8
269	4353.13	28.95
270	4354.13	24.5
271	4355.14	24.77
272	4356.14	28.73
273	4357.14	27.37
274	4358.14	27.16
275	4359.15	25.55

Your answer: -24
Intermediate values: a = 25.4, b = 25.0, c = 26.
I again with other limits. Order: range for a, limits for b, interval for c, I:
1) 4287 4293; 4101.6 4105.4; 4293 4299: -20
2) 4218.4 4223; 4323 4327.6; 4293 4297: -24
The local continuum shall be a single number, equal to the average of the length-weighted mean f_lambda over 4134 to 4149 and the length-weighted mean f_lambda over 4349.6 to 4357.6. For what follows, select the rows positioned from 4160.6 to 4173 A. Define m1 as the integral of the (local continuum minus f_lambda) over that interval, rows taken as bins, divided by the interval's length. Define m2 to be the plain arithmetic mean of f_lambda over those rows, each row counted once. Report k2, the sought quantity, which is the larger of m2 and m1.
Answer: 23.8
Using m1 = 0.9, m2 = 23.8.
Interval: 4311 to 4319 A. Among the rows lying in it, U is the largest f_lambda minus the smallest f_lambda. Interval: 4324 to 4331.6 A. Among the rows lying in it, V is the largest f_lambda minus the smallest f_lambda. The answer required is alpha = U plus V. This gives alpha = 19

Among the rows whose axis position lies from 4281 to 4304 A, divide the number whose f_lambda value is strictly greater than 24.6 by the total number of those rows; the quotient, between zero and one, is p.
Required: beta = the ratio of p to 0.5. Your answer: 0.4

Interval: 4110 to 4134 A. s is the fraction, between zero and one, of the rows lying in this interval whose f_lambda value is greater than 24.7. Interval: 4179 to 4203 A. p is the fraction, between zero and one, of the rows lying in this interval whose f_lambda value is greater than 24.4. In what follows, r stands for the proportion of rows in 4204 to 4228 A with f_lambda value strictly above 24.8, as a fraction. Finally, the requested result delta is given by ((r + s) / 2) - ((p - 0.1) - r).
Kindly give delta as 0.8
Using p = 0.20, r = 0.48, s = 0.44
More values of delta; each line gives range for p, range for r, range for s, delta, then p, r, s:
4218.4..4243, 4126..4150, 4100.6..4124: 0.1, 0.48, 0.20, 0.44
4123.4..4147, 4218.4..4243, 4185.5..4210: 0.7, 0.24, 0.44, 0.36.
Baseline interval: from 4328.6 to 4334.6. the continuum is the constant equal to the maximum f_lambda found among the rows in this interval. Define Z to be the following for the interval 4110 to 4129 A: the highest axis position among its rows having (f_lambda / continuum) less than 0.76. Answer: 4127.64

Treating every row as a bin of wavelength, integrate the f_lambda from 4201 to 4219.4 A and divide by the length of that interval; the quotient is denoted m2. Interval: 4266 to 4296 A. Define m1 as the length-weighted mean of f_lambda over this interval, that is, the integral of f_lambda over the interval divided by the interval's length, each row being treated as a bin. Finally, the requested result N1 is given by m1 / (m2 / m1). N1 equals 28.3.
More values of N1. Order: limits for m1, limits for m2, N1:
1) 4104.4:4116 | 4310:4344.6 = 22.6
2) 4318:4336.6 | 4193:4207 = 31.3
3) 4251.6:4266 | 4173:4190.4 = 28.0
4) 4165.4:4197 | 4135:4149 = 23.1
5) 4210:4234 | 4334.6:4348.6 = 22.4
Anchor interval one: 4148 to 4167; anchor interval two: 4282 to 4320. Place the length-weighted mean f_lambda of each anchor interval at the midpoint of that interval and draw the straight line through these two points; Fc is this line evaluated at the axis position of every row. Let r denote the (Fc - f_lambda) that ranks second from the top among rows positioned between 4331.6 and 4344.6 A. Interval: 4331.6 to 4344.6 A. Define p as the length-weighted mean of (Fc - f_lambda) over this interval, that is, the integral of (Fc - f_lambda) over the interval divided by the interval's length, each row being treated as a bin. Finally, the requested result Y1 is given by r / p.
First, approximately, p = -3.2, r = 1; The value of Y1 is -0.2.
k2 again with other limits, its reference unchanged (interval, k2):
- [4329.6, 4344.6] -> 25.8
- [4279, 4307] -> 22.6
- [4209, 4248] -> 24.6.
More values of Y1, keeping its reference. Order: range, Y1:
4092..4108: 2.5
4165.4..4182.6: 6.5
